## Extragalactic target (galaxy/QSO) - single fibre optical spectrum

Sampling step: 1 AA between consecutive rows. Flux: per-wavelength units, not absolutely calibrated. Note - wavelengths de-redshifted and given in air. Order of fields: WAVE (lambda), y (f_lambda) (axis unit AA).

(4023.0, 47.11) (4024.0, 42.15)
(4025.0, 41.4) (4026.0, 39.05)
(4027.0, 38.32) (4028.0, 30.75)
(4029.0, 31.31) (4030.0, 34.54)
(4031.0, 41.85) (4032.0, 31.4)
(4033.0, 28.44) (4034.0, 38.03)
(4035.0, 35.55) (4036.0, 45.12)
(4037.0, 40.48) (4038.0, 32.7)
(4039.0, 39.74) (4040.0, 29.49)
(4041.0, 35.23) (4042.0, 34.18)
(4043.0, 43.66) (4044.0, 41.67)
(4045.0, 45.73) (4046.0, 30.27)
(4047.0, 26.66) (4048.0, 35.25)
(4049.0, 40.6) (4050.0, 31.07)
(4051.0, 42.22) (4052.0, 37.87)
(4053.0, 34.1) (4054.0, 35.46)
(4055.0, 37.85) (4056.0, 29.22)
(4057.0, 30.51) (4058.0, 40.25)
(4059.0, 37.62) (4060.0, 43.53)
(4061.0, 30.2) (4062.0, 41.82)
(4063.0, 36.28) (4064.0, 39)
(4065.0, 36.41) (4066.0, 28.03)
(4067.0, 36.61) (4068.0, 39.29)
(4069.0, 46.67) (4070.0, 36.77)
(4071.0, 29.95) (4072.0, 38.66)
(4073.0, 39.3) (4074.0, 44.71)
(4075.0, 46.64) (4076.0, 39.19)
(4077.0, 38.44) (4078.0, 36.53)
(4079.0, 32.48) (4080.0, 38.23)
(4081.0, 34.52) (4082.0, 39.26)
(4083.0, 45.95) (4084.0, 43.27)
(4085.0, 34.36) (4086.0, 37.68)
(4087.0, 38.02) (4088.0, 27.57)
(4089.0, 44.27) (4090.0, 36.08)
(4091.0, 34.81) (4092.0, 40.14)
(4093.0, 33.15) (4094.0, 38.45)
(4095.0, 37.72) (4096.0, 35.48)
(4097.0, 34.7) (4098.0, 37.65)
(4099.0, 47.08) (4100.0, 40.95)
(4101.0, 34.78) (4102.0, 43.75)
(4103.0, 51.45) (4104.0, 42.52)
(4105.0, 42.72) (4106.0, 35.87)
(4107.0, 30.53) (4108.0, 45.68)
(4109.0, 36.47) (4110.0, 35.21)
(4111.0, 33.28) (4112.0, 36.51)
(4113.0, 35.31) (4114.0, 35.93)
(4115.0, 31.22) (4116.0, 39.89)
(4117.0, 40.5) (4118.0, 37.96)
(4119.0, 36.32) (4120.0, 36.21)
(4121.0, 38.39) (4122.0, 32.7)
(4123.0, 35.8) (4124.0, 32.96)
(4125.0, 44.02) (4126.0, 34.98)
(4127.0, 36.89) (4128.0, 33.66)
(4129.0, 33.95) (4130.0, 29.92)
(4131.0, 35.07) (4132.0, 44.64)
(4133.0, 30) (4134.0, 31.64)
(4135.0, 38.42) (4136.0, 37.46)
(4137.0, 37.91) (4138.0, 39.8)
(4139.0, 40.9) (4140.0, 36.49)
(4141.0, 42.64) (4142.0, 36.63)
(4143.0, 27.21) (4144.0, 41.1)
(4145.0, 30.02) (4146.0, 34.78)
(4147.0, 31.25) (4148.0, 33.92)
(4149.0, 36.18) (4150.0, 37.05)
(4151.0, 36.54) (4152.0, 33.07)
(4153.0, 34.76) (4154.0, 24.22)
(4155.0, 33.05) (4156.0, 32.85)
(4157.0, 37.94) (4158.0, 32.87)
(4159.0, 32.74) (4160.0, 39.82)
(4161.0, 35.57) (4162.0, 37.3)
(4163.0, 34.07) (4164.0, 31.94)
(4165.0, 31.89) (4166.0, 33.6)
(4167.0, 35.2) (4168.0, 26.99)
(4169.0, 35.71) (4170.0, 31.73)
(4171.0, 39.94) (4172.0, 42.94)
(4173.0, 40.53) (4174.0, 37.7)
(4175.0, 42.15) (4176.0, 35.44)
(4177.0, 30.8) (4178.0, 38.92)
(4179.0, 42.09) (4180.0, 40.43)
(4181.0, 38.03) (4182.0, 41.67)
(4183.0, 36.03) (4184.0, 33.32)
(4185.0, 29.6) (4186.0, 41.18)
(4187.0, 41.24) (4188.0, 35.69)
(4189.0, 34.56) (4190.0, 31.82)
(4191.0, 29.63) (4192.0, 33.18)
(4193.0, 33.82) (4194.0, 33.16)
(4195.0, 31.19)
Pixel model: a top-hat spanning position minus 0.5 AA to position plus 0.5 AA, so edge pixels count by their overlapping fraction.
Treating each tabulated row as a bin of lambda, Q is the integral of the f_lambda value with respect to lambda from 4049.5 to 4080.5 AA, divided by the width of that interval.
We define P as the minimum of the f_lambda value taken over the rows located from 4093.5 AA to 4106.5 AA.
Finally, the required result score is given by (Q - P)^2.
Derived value 7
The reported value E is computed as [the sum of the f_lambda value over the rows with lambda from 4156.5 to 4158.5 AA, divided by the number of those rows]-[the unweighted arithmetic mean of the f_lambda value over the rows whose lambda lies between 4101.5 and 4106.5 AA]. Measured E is -8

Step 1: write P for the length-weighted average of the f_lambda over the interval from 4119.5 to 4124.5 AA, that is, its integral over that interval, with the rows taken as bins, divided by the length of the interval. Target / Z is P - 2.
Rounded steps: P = 35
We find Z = 33.2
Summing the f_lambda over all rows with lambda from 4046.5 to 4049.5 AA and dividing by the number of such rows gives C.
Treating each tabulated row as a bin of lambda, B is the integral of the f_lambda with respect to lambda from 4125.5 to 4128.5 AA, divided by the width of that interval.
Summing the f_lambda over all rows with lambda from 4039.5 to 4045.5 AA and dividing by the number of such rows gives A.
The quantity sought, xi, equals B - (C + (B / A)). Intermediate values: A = 38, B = 35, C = 34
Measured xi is 0.1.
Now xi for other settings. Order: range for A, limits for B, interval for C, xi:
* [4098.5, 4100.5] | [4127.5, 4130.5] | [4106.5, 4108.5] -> -6.3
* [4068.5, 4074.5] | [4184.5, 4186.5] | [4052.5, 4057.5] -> 1.1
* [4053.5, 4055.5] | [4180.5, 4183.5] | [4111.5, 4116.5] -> 1.8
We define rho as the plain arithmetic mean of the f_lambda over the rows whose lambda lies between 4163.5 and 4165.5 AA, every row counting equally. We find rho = 31.9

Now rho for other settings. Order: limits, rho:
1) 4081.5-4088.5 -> 38.0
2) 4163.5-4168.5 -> 31.9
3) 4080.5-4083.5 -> 39.9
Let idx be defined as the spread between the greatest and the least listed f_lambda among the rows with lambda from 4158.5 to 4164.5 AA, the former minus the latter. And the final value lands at 8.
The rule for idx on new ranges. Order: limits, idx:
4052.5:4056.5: 9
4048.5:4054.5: 11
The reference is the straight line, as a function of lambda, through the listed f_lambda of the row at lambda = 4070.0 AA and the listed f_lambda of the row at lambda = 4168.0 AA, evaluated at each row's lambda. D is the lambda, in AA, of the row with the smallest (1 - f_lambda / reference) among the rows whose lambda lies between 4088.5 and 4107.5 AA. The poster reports 4103.0 AA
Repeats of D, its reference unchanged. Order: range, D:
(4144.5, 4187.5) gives 4187.0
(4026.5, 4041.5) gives 4036.0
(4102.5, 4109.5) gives 4103.0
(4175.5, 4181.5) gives 4179.0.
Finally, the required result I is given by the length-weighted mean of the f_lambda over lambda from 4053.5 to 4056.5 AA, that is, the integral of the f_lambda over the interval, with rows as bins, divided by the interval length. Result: 34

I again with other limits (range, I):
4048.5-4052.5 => 38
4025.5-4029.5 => 35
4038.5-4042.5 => 35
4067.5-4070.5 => 41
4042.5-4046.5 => 40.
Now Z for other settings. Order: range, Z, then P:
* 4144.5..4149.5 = 31.2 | 33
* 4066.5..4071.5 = 35.9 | 38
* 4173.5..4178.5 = 35.0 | 37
